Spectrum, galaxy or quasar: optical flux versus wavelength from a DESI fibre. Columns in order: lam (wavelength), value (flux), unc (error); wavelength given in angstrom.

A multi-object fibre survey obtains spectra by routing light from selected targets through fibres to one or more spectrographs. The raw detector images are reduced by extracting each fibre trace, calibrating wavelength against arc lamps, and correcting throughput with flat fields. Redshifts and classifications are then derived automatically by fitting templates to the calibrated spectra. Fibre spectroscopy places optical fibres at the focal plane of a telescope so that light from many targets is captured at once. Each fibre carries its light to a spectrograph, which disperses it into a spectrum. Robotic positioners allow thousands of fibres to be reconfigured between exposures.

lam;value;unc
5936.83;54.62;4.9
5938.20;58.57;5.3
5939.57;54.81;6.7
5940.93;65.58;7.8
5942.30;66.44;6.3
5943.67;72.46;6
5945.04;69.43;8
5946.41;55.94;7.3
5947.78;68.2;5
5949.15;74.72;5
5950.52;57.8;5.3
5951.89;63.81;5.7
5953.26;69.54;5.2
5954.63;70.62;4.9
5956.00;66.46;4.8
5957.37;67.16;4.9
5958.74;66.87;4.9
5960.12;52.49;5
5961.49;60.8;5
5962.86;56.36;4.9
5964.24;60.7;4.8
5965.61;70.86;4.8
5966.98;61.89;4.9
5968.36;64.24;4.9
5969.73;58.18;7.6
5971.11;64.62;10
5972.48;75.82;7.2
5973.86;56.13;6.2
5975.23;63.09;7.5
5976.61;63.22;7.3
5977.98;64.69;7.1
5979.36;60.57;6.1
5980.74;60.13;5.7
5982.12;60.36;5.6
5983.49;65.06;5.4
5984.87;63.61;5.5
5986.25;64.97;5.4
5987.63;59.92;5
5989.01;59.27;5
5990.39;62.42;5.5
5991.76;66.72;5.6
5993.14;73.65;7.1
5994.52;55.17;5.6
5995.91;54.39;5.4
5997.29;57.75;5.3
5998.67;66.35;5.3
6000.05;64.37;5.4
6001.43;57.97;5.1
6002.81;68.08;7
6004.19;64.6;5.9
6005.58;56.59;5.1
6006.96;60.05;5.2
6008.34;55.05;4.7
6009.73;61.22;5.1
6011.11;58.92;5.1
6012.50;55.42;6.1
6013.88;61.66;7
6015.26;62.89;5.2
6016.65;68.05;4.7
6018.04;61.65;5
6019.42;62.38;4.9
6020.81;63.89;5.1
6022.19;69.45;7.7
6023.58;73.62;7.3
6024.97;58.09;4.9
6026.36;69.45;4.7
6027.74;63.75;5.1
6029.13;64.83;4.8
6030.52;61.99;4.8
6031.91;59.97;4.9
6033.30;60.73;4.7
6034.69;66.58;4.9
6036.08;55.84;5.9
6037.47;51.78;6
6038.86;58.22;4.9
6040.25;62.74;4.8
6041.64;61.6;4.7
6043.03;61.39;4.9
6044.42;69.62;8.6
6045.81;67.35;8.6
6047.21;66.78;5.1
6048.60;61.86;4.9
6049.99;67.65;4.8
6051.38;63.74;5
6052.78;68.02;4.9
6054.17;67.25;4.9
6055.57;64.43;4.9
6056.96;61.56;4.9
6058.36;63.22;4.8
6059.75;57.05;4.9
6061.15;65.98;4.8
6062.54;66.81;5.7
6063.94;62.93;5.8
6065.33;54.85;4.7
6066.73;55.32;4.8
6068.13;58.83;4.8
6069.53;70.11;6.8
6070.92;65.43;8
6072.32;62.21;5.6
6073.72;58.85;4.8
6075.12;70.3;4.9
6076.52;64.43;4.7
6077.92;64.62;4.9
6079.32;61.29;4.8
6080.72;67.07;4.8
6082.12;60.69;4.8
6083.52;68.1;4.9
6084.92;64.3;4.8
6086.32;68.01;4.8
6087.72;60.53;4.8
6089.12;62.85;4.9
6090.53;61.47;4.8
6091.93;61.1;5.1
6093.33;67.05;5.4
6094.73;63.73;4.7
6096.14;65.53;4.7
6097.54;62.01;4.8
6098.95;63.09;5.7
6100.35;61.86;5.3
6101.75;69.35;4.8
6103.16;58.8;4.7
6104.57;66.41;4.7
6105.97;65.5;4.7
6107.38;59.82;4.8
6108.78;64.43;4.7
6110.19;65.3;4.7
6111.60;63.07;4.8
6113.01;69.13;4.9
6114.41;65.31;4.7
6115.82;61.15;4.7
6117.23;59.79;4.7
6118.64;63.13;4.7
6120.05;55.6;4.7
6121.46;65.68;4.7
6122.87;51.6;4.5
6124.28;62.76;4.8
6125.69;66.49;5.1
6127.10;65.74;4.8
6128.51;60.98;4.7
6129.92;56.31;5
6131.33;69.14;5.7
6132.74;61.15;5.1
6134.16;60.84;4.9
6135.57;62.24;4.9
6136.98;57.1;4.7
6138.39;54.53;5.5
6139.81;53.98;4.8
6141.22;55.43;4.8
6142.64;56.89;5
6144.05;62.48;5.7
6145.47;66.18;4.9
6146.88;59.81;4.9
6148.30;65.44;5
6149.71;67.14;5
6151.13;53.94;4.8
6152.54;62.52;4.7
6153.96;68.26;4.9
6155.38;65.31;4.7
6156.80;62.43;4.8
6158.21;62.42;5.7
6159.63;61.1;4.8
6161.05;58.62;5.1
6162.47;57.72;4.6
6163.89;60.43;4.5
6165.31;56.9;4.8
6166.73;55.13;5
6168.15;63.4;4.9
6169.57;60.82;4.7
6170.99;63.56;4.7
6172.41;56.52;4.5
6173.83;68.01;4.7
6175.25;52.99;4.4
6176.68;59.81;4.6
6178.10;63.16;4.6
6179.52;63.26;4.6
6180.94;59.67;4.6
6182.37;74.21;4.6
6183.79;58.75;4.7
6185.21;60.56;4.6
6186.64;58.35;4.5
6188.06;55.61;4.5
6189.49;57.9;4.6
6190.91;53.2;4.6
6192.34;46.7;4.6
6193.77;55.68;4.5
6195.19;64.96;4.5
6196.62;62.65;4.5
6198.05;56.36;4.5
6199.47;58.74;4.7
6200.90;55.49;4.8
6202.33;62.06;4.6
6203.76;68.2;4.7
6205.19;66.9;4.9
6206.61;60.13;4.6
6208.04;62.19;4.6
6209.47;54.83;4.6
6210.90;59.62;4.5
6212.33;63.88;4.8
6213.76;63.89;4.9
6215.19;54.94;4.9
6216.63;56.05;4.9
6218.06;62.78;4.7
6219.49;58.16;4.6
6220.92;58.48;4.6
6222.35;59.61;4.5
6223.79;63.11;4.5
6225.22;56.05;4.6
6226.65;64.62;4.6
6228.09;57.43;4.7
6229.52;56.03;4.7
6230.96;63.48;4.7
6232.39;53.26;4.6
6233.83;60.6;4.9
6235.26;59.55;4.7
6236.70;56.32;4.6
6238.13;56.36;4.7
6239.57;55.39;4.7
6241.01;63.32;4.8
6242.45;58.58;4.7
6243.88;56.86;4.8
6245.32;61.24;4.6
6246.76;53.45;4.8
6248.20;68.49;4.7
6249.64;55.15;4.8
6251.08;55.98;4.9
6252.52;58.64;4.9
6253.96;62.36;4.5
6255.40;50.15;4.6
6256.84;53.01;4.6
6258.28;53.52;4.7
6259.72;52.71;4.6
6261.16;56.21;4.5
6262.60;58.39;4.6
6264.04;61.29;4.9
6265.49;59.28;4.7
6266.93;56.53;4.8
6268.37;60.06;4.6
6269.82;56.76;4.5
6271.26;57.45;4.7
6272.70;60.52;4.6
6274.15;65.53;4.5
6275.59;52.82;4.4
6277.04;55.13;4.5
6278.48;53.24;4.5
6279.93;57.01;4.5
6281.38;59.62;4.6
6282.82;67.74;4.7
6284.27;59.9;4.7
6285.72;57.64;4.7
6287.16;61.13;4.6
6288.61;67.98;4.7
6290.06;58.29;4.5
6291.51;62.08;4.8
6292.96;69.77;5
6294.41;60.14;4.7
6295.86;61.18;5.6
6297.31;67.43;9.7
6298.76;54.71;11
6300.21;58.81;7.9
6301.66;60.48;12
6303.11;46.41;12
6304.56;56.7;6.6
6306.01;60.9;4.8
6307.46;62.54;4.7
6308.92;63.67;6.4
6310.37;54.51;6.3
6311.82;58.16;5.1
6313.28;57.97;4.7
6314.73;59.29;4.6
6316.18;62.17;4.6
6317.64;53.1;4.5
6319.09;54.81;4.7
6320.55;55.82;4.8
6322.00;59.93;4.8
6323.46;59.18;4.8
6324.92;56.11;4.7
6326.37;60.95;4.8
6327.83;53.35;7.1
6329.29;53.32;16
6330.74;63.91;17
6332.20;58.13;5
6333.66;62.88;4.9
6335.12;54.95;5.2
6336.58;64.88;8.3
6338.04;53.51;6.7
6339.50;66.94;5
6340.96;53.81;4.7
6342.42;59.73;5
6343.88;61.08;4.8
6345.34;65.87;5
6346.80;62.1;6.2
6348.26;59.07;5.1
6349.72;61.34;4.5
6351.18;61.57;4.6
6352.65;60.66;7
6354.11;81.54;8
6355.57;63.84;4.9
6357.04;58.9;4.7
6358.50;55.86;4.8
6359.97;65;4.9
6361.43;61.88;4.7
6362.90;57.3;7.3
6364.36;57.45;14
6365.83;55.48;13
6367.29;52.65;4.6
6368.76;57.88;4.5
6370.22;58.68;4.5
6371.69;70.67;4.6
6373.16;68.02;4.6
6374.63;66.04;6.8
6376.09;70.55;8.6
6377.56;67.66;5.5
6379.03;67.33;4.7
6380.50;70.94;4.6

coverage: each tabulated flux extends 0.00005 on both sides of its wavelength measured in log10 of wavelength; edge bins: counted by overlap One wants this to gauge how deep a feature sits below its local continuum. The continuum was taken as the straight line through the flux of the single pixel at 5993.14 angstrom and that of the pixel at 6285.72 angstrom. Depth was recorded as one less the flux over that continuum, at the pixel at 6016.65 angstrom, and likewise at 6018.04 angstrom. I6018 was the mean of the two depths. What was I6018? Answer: 0.10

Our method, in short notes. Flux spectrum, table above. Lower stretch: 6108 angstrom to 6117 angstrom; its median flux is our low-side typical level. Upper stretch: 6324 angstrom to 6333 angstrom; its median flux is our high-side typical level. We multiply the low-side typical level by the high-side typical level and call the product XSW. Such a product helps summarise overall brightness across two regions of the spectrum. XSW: 3705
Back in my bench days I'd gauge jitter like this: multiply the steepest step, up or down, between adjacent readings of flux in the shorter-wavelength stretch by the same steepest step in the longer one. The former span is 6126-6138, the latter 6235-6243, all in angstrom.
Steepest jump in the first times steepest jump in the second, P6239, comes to 102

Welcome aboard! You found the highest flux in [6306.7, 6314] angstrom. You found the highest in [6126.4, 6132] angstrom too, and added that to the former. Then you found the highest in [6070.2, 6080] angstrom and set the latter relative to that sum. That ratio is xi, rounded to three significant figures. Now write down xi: 0.529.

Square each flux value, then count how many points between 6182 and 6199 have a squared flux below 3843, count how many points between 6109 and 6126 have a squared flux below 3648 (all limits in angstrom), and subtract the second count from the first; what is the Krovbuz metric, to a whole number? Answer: 6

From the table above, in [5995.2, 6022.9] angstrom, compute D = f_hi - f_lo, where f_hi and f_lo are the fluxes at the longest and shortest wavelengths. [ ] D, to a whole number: 15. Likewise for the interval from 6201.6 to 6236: -3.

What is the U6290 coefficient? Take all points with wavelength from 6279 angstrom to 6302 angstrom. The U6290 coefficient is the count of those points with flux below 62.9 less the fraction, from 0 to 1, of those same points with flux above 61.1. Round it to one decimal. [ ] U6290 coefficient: 11.6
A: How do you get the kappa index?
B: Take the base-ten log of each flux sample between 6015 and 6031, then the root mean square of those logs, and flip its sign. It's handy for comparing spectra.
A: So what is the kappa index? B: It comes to -1.81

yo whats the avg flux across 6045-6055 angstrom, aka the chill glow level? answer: 66.1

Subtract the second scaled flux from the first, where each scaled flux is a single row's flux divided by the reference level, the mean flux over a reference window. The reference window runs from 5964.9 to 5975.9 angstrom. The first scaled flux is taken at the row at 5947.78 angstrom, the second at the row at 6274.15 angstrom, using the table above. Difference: 0.04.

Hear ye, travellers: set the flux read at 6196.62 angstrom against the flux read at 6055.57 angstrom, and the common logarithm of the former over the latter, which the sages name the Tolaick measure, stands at -0.012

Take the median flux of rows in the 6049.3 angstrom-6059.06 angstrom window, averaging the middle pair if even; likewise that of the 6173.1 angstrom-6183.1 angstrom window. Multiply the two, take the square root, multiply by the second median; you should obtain 4029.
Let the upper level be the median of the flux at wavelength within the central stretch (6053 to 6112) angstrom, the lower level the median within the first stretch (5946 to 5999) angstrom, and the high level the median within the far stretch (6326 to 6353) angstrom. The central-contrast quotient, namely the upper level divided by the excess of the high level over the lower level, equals -28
